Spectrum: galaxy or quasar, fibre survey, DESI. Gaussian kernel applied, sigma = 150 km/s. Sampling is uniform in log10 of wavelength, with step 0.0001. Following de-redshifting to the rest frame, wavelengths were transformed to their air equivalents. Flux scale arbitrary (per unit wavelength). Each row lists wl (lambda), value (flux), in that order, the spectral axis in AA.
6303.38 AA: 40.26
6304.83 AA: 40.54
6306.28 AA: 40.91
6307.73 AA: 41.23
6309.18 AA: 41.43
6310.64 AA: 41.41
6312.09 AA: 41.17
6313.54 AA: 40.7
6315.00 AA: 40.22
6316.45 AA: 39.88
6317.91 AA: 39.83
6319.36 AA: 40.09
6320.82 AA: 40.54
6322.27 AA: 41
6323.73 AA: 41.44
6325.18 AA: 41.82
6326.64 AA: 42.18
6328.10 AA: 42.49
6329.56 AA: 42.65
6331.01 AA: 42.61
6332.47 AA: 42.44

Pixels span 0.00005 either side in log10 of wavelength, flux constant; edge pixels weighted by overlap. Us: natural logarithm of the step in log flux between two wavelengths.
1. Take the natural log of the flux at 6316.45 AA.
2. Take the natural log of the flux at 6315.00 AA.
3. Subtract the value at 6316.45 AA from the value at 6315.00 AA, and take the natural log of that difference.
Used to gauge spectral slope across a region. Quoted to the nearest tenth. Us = -4.8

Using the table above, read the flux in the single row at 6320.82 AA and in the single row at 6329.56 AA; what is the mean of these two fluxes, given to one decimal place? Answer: 41.6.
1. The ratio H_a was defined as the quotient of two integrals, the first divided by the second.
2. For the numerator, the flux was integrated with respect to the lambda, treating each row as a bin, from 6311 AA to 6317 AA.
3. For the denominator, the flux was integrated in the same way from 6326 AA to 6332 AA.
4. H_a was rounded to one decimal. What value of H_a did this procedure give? 1.0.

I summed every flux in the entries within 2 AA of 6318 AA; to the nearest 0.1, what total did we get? 119.8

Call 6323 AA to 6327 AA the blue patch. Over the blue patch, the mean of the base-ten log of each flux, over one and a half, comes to 1.081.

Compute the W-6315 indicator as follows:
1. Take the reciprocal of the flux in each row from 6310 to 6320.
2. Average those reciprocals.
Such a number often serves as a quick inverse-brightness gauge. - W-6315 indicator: 0.0247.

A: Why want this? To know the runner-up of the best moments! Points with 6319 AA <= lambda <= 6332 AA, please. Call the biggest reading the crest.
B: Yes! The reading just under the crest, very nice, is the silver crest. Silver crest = 42.61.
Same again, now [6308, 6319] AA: 41.41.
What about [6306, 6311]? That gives 41.41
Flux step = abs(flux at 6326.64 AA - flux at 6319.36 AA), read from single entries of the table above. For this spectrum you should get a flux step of 2.1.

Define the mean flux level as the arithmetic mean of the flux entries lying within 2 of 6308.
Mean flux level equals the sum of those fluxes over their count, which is 41.2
